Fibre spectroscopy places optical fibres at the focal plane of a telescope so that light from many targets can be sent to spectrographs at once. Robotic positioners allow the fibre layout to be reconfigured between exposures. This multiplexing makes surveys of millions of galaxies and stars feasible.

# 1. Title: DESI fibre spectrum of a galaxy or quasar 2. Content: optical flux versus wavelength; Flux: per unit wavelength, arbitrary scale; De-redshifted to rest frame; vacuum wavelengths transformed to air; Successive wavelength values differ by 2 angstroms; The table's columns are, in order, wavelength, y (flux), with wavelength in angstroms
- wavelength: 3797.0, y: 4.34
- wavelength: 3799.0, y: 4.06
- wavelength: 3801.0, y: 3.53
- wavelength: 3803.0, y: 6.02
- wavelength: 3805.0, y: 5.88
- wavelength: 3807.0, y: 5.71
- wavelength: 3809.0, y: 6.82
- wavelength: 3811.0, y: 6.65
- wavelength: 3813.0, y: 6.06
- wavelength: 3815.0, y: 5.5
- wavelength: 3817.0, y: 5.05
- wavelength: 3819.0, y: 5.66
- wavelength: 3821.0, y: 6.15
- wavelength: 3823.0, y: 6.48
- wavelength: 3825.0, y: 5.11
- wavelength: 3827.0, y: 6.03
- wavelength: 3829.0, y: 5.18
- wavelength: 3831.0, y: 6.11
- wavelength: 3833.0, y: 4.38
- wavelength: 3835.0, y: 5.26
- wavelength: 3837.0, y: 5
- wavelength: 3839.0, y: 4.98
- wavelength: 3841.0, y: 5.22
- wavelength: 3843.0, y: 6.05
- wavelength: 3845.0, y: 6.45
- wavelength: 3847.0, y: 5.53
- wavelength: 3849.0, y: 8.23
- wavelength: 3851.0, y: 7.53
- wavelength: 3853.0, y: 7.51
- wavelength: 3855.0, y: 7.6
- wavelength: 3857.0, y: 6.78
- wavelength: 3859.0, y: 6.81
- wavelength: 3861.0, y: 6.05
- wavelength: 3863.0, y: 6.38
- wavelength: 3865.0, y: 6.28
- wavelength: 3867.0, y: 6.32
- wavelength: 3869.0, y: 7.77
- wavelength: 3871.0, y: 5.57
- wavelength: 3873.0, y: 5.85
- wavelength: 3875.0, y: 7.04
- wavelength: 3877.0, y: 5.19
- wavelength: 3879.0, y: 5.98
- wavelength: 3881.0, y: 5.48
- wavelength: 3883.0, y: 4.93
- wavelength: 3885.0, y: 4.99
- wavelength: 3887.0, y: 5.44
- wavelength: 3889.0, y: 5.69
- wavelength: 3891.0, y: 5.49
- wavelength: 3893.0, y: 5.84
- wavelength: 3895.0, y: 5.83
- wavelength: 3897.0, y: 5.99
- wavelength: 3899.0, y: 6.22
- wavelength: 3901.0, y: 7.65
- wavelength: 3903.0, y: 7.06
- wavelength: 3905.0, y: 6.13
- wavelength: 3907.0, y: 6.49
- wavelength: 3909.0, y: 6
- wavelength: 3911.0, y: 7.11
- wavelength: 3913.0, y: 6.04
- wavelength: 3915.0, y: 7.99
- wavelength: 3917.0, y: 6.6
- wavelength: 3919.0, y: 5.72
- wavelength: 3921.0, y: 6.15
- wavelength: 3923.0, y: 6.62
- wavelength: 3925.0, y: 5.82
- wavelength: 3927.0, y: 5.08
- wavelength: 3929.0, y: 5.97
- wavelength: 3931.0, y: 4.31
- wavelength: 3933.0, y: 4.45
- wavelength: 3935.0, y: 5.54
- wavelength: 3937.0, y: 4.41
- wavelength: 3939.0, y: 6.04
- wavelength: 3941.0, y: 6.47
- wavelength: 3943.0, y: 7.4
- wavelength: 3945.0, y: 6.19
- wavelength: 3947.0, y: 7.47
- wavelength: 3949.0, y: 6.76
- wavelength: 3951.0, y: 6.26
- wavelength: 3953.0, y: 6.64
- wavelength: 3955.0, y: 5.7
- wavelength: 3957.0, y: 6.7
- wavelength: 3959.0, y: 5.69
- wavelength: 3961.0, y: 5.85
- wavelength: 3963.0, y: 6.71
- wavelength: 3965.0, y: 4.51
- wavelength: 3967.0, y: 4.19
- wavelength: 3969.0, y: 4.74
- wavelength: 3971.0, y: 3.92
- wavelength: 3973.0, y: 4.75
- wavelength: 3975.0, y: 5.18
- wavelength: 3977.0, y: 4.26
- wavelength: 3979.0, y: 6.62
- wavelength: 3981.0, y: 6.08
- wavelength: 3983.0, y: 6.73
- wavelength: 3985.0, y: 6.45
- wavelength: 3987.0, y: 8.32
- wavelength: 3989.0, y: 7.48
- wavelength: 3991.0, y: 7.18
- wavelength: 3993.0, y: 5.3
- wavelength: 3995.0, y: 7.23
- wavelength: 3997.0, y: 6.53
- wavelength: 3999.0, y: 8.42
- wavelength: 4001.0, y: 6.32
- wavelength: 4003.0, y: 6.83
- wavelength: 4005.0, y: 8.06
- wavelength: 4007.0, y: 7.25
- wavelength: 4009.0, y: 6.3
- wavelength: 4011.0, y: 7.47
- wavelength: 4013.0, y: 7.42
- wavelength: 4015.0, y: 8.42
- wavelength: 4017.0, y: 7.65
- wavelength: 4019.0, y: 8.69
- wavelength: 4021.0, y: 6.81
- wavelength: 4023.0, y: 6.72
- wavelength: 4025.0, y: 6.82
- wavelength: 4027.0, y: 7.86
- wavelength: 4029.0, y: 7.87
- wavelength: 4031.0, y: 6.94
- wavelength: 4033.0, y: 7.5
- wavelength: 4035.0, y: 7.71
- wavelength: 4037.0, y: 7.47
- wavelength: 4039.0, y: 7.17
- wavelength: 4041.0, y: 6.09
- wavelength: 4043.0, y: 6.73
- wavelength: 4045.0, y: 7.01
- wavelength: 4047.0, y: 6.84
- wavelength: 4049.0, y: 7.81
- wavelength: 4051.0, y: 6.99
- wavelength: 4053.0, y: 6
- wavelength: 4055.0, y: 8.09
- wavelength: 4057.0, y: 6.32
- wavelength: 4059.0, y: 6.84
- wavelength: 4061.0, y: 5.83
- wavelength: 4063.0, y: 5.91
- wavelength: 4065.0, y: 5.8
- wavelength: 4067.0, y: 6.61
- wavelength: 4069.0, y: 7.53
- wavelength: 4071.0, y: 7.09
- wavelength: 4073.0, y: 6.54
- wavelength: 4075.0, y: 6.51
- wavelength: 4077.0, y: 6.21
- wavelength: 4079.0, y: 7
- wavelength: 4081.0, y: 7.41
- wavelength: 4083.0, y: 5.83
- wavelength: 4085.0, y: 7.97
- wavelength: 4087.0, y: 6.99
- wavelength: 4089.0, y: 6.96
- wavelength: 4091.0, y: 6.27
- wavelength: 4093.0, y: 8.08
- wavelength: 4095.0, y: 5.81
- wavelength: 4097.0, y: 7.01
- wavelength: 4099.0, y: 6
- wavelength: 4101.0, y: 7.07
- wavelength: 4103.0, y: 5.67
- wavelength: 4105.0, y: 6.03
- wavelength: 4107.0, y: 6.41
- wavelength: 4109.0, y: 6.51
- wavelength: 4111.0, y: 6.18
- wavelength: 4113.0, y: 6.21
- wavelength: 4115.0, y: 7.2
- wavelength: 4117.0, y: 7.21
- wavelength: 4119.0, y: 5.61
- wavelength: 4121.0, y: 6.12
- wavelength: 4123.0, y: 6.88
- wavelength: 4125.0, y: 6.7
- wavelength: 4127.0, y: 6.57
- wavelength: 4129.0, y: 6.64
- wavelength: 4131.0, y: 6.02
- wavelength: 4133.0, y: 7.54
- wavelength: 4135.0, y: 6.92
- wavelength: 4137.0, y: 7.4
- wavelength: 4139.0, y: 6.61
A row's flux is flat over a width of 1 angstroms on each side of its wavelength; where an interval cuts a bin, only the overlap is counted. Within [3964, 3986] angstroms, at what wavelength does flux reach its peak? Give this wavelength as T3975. 3983.0 angstroms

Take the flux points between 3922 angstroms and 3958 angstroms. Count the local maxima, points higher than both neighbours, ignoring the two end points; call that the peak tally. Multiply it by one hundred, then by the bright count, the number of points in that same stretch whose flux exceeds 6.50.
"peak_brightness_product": 3000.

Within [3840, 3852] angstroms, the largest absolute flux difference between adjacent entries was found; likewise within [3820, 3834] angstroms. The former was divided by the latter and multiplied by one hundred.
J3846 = 156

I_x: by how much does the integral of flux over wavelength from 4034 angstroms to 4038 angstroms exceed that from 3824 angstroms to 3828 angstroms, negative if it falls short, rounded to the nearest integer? 8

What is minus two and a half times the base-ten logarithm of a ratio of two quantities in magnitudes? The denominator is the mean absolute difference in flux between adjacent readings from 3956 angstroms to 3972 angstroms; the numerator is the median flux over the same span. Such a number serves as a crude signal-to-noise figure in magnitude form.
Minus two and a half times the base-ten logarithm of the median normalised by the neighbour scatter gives -2.0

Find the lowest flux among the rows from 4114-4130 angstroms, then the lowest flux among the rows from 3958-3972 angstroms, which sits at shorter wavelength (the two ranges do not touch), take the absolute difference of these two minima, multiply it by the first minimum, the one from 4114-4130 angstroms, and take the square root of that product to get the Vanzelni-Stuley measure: 3.08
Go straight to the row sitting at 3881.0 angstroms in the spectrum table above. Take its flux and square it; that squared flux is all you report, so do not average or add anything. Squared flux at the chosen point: 30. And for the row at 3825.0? 26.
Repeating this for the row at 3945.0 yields 38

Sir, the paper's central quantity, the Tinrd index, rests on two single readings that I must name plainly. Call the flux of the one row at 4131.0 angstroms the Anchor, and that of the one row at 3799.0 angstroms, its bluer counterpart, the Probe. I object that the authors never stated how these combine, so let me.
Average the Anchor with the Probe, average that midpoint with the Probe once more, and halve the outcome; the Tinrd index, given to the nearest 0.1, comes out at 2.3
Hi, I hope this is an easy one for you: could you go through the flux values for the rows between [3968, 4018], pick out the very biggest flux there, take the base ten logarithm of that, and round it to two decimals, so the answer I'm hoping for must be 0.93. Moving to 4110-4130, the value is 0.86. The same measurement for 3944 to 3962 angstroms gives 0.87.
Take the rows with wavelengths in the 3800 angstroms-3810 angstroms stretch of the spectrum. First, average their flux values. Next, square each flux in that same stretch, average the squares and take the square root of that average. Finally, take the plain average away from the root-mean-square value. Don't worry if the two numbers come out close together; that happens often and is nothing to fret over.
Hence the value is 0.107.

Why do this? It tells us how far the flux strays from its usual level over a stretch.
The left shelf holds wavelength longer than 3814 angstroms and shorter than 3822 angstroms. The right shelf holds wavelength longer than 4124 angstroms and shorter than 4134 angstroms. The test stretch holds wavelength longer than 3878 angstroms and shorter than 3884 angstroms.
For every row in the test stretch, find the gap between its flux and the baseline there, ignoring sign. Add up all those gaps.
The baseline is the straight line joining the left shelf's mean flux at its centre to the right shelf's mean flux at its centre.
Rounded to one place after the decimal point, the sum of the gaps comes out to 1.4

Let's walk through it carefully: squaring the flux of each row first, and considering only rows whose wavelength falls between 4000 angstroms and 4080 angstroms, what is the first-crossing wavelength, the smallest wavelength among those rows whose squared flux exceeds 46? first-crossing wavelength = 4003.0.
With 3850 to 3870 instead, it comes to 3851.0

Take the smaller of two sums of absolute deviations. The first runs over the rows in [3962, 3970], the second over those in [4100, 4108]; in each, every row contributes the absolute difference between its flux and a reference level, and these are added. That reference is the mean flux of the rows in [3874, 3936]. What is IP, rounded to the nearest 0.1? 1.9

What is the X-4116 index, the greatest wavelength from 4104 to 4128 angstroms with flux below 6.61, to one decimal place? 4127.0 angstroms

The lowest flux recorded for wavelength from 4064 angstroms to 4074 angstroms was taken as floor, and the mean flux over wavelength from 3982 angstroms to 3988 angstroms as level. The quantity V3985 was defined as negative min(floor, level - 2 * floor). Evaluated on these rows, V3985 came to 4.4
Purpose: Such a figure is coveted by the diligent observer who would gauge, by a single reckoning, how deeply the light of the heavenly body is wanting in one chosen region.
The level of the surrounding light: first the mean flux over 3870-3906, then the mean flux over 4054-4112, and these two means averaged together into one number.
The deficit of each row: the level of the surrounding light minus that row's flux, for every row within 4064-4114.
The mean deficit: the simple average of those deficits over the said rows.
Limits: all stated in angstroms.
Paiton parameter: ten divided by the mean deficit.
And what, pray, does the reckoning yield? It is -28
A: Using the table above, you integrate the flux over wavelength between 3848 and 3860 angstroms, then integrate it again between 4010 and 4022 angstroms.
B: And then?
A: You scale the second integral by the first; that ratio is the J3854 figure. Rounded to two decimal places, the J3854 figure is 1.04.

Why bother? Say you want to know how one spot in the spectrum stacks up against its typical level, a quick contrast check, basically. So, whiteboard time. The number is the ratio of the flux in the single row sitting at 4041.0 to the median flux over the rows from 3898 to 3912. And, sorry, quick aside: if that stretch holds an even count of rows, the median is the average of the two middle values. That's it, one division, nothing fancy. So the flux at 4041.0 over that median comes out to 0.94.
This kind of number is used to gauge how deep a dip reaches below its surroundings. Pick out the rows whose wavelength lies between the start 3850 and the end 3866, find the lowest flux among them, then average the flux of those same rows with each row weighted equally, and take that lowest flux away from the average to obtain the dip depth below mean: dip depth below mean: 0.82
